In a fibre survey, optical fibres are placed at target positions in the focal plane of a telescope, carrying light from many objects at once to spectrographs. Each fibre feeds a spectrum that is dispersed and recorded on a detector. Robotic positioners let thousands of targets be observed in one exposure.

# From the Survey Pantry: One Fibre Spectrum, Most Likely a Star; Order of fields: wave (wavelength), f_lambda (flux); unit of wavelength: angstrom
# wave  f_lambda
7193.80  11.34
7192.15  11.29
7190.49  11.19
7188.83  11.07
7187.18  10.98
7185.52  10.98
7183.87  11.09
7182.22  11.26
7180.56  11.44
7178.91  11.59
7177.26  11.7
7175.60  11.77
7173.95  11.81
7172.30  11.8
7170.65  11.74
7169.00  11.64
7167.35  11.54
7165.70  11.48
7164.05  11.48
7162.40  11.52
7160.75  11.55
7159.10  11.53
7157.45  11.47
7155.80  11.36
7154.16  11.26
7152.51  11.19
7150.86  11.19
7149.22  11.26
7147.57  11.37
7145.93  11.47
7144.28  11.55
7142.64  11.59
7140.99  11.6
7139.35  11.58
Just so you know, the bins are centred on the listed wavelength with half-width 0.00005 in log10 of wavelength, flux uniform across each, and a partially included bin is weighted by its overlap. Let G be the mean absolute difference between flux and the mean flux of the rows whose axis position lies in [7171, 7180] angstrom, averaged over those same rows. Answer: 0.071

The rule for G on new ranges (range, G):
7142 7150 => 0.106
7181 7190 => 0.079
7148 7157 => 0.050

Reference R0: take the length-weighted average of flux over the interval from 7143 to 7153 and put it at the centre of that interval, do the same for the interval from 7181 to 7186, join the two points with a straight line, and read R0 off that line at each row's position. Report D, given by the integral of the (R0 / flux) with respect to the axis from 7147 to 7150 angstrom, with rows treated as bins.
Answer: 3.01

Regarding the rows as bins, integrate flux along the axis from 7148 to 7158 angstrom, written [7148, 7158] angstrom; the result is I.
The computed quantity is 113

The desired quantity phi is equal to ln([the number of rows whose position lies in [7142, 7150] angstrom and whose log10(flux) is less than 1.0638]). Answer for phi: 1.39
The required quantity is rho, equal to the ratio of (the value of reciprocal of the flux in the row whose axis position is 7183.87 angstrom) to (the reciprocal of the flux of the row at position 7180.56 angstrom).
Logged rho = 1.03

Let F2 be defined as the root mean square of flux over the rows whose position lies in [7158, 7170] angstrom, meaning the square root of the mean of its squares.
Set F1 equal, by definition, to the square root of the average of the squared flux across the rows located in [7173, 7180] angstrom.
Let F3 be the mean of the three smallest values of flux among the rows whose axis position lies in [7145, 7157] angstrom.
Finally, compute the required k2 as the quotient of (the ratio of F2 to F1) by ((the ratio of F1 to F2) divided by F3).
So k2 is 10.9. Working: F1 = 11.7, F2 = 11.5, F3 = 11.2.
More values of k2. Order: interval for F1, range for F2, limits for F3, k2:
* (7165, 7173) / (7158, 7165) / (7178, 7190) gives 10.8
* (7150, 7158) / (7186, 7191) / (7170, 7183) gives 11.0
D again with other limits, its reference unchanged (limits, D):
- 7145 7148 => 2.98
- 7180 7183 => 2.95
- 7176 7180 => 3.84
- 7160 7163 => 2.93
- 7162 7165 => 2.94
